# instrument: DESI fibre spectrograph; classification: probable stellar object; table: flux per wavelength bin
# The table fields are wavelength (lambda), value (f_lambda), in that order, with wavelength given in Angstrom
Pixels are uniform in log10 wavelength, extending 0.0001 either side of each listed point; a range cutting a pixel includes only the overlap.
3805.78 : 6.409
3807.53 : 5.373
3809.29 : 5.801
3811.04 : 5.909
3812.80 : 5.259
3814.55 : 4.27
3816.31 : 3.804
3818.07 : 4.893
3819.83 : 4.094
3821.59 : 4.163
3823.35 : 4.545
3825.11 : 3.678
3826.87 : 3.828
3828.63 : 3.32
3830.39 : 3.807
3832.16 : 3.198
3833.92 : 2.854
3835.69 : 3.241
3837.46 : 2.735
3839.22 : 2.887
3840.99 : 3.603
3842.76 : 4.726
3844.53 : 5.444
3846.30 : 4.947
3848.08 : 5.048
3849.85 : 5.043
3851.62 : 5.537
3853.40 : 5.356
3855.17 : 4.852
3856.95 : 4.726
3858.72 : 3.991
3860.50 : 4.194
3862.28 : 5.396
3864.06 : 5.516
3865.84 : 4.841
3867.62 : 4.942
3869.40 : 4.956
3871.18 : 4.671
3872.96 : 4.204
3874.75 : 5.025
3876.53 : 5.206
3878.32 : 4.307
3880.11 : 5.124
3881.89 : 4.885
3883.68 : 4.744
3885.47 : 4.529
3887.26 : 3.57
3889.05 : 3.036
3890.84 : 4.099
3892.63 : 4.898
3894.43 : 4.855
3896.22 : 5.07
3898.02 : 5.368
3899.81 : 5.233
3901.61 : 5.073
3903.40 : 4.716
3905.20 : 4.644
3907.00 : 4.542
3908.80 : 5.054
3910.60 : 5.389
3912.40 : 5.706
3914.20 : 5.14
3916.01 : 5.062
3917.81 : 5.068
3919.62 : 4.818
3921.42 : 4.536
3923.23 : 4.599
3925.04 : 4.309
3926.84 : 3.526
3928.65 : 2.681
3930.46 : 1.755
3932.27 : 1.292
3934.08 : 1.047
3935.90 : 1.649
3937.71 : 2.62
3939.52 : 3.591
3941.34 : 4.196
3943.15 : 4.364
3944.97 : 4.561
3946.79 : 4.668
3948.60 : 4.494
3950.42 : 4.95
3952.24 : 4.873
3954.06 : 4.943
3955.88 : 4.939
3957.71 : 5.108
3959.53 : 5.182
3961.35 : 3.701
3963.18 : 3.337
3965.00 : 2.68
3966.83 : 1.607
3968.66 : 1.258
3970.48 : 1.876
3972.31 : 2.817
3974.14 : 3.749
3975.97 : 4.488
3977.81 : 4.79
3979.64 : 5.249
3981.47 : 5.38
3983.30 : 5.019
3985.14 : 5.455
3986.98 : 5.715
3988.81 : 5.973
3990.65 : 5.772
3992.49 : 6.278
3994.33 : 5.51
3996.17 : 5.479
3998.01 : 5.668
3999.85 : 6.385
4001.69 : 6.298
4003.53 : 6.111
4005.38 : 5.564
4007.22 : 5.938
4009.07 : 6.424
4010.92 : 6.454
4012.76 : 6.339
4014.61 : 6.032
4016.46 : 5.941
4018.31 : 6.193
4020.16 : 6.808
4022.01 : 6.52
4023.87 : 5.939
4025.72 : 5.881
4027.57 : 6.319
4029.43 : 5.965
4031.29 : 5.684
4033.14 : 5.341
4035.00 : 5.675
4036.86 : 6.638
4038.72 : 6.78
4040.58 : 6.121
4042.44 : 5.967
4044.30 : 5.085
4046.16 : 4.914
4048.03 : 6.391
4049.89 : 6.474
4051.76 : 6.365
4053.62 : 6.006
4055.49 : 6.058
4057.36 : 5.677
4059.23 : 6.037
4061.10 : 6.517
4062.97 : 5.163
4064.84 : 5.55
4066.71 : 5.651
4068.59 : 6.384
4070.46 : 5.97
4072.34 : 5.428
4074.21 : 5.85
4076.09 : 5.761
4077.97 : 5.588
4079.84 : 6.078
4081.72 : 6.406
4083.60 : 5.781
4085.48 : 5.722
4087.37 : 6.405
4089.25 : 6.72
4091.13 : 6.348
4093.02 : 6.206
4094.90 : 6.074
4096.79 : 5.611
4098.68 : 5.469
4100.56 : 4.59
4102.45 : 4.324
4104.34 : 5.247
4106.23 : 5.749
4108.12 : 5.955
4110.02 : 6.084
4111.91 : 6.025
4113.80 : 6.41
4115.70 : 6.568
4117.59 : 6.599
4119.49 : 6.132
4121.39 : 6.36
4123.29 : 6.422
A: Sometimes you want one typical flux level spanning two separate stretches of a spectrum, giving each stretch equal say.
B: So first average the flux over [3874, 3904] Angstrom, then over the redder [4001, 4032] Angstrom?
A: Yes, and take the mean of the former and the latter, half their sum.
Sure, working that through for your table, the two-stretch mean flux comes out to 5.4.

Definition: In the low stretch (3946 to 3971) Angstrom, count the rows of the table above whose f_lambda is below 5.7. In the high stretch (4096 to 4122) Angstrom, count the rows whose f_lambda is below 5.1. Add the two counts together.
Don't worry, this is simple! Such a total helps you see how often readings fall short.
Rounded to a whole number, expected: 16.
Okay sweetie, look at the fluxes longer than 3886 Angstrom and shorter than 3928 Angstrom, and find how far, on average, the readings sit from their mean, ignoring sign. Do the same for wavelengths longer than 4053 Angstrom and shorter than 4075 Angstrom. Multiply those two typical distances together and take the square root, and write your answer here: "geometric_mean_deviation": 0.382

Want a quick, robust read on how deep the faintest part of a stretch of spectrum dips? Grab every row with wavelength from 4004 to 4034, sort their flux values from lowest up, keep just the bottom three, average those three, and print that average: 5.5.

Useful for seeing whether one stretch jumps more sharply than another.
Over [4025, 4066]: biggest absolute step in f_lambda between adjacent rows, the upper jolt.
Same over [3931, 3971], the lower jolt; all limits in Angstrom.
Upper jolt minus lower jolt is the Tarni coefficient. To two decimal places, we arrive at 0.00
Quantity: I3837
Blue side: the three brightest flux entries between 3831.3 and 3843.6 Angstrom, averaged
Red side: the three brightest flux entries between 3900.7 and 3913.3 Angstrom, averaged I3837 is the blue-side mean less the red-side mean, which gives -1.5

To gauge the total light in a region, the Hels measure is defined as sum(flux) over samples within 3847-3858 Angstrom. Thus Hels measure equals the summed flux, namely 31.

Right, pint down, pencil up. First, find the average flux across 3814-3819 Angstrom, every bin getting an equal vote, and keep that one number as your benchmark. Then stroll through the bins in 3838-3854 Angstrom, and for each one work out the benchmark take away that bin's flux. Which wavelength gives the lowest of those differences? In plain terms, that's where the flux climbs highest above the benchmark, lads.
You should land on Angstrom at 3851.62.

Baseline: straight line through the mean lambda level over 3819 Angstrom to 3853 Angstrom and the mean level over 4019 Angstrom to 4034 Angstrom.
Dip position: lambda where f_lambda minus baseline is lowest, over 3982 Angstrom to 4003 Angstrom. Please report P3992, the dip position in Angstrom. 3983.30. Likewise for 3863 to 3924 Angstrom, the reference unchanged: 3889.05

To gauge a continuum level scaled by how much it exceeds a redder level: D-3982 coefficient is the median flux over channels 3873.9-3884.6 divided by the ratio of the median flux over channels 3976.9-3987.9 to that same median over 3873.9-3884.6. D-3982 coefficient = 4.6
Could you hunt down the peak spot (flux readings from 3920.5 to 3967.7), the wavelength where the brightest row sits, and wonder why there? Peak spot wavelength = 3959.53 Angstrom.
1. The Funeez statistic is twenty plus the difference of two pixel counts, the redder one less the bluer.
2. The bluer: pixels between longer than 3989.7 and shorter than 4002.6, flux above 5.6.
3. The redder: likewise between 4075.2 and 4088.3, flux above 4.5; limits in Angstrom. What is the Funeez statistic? 22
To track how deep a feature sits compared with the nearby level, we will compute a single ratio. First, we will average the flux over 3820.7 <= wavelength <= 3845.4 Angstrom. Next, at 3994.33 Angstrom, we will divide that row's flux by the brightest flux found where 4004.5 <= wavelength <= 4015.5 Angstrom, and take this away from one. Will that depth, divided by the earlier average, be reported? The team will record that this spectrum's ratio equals 0.04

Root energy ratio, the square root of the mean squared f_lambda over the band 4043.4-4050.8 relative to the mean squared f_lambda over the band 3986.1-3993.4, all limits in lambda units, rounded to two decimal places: 0.97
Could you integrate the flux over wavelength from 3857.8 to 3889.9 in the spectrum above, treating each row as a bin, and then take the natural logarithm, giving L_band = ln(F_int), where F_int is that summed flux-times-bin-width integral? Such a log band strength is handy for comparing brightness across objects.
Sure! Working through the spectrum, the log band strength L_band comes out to 5.00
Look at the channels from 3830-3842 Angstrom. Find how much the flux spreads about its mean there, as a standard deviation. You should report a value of 0.4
